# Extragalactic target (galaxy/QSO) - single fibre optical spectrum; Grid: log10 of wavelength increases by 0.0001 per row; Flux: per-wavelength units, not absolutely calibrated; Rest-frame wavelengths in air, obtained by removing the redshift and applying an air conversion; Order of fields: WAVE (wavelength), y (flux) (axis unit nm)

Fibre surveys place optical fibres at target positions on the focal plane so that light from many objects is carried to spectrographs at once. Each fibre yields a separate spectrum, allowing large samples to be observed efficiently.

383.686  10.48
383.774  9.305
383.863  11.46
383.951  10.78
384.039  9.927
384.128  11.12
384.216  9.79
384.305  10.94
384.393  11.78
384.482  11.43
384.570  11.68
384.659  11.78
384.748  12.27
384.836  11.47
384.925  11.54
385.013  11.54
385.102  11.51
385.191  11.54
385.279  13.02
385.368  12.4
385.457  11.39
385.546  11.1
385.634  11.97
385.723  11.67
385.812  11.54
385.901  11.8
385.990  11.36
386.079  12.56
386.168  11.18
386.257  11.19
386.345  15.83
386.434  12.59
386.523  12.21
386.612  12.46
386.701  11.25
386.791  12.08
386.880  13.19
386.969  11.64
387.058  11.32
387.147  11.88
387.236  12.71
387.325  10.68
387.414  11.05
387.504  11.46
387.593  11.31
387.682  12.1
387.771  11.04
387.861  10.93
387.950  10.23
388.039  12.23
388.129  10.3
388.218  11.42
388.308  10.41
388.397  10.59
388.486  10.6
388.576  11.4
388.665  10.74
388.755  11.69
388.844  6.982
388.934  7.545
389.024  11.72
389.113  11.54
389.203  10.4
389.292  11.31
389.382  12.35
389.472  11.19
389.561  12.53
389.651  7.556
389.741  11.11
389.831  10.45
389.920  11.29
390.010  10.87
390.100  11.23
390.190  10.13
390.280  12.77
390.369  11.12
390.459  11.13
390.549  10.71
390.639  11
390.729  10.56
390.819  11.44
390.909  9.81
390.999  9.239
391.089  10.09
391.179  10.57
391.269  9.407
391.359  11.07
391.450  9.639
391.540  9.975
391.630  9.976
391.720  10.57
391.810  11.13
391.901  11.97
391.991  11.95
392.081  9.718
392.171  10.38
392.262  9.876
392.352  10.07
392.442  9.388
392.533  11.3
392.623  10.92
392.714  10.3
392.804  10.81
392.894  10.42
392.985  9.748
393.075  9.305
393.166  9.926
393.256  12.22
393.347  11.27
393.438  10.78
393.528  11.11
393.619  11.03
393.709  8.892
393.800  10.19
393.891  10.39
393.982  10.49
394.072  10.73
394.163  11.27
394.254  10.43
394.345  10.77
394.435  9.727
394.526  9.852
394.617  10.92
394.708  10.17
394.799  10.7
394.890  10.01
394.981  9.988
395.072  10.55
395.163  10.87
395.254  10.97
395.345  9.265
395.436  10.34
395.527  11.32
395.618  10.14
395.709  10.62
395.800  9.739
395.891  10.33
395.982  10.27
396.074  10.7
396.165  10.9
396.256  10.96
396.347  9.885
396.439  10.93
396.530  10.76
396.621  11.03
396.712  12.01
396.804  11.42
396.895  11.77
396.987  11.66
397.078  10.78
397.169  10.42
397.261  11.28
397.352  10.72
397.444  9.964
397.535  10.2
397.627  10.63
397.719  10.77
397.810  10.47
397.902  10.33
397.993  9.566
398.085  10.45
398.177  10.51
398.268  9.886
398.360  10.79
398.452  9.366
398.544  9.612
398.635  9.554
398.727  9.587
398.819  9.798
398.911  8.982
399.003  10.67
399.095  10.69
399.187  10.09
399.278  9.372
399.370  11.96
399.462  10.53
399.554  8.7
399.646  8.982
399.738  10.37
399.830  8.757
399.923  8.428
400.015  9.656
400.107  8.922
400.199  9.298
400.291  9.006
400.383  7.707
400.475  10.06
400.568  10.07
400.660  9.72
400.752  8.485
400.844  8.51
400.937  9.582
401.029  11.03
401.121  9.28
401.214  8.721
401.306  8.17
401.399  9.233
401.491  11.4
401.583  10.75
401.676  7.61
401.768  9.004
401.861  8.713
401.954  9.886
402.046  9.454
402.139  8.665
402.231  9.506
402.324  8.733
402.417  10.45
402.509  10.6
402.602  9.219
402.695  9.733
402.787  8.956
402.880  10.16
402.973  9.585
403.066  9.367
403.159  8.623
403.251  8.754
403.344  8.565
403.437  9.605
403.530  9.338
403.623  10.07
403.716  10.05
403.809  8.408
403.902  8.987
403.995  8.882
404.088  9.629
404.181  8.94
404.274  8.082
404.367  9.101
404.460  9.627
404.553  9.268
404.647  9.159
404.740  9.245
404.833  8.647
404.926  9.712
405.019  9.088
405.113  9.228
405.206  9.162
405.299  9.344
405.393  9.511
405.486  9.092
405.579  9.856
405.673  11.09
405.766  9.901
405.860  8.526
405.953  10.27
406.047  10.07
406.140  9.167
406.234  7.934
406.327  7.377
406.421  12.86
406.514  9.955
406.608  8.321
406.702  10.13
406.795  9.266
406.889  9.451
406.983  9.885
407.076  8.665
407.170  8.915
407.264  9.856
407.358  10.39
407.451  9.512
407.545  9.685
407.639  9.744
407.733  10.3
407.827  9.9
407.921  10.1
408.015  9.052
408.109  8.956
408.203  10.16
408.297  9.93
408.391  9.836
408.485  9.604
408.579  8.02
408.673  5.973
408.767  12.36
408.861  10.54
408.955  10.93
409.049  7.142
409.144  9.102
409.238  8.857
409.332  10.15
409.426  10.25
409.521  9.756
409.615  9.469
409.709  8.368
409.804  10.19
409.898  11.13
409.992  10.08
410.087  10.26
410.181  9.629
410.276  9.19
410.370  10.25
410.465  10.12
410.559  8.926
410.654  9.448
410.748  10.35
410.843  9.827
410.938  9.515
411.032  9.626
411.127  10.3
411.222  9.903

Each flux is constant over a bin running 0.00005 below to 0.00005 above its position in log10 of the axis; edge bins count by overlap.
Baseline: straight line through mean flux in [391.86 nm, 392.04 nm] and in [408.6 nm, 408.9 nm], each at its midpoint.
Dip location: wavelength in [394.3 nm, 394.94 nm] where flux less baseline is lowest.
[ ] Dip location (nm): 394.435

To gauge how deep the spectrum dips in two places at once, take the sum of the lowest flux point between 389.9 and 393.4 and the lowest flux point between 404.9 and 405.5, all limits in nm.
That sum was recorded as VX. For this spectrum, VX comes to 18.3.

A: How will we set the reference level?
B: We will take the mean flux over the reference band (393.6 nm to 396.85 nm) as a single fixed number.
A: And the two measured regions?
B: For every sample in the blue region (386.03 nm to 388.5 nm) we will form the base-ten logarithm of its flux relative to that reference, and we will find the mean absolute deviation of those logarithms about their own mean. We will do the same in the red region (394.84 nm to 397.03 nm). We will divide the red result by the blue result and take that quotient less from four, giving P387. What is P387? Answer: 3.27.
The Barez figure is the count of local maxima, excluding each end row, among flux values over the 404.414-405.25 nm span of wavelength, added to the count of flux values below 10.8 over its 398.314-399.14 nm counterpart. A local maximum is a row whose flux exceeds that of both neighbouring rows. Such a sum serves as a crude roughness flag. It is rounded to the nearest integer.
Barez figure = 12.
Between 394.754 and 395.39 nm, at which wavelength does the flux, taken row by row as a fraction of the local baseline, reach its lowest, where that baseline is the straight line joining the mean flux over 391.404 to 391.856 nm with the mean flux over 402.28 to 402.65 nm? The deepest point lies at 395.345 nm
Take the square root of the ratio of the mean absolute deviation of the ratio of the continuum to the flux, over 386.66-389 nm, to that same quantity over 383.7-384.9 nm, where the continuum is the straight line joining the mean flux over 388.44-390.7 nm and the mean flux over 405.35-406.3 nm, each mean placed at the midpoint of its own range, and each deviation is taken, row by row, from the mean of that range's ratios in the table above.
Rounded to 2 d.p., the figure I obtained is 1.14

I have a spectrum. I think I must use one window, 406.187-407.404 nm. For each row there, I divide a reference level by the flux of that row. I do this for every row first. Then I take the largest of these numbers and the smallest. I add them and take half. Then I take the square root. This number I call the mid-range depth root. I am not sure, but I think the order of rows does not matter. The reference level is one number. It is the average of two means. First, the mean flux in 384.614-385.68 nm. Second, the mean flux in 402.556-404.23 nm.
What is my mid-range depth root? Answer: 1.06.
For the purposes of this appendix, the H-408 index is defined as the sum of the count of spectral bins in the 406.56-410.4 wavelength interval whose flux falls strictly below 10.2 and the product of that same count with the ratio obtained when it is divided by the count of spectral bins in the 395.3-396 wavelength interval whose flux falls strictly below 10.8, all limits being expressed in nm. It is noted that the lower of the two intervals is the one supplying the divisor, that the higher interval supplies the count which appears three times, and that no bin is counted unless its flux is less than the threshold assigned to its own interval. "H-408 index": 178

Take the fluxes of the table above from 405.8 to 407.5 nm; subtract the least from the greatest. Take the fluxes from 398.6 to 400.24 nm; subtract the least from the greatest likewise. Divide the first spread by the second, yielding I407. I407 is 1.6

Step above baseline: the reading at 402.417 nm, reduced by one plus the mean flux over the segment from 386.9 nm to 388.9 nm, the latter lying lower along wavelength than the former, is -1.6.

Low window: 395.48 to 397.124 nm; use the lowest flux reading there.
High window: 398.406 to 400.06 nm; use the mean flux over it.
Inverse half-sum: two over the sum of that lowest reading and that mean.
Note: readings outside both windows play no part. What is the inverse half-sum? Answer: 0.103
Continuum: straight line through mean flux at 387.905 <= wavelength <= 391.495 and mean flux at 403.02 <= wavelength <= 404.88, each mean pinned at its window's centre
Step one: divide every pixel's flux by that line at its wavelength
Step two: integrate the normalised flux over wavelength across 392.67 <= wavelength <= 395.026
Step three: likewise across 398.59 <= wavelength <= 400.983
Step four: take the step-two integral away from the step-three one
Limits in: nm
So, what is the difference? -0.03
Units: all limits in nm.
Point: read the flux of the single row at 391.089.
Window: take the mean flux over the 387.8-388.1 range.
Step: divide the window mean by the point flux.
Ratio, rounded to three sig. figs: 1.10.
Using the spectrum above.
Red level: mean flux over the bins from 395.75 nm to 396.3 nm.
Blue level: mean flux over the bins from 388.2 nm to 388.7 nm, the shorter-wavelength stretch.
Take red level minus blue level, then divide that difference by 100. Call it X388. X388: -0.004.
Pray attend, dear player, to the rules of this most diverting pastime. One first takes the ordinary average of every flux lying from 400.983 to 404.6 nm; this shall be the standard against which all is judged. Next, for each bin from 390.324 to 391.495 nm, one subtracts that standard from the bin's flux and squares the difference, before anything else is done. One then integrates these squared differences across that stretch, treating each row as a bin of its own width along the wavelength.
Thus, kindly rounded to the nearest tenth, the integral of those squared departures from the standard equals 2.0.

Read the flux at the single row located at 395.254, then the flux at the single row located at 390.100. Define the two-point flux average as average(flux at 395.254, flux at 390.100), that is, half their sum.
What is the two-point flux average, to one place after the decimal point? 11.1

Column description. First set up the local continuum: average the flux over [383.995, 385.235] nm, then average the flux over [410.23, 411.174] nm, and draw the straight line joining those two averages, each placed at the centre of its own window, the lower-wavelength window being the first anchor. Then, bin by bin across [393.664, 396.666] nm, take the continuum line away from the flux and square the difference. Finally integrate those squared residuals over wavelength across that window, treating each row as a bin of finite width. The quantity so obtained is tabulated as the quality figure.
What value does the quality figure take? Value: 1.1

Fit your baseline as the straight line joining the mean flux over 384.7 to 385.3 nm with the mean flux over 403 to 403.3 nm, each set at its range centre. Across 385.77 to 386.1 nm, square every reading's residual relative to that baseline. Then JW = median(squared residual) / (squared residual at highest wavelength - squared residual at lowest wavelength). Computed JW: 0.1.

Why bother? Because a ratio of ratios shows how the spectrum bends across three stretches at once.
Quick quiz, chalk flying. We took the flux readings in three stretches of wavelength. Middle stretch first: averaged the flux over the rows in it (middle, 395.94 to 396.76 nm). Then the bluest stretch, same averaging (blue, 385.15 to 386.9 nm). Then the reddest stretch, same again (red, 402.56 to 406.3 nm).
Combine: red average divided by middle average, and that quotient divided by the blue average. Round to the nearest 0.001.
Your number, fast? 0.071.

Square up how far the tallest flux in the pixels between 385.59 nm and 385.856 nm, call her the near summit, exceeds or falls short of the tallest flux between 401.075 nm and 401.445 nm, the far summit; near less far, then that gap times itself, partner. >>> 7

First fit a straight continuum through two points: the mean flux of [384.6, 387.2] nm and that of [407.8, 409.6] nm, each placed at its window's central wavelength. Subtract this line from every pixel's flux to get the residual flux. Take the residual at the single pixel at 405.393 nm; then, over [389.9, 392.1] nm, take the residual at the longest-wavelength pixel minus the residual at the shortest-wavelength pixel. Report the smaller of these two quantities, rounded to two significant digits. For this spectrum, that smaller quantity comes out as -1.3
